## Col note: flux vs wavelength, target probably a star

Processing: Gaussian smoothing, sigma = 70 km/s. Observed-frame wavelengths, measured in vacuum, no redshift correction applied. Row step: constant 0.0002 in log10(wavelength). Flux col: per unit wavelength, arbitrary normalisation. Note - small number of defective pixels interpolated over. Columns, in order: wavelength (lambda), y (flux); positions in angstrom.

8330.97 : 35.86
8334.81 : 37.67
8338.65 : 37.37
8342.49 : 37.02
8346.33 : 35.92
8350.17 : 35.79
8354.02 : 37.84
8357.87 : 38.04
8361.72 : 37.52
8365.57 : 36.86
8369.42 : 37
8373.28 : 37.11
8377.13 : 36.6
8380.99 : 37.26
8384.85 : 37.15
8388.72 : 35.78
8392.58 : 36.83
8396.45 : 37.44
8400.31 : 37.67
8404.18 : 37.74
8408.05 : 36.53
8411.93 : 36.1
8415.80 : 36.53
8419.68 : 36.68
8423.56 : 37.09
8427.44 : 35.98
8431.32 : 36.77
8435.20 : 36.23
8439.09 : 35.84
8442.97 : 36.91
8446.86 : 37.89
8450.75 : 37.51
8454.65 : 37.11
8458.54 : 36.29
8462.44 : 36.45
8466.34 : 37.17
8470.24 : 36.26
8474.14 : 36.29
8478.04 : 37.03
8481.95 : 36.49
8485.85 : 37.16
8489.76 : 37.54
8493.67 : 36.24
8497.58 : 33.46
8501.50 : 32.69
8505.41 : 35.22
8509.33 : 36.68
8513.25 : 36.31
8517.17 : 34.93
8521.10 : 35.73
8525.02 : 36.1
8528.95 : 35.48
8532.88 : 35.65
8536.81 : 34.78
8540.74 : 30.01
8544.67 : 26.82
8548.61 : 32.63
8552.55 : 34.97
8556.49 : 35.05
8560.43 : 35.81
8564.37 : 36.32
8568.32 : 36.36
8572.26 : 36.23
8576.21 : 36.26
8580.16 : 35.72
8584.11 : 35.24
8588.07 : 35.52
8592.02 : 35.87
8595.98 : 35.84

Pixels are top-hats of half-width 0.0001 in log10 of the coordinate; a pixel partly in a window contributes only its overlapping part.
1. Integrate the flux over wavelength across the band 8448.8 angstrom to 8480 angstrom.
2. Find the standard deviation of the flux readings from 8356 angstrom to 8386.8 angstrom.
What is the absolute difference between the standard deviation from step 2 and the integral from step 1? 1146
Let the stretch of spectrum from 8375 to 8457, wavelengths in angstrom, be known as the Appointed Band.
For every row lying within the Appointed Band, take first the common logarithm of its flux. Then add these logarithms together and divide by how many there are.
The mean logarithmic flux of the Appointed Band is 1.57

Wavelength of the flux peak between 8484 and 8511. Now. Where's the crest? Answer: 8489.76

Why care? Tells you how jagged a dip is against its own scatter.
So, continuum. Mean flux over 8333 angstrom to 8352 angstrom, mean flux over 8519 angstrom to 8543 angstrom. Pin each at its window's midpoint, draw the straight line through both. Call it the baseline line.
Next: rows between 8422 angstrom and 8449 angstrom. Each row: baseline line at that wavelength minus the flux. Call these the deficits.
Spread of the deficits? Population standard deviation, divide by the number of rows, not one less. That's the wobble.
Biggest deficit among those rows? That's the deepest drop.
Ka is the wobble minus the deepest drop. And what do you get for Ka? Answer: 0.9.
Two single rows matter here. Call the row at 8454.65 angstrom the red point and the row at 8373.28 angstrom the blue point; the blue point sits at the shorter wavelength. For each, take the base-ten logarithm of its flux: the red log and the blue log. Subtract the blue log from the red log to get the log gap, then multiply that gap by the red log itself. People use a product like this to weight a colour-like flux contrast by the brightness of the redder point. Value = 0.000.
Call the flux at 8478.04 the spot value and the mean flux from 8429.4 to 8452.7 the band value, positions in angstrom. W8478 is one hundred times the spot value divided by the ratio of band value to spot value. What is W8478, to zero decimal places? 3720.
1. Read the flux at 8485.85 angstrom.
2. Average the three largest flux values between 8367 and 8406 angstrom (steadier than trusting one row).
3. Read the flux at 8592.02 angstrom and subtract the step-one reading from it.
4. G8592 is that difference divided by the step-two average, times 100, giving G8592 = -3.4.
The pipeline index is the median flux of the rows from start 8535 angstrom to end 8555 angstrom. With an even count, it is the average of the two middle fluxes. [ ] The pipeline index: 32.6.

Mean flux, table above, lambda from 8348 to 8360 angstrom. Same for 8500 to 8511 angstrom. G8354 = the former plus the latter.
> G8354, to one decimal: 72.1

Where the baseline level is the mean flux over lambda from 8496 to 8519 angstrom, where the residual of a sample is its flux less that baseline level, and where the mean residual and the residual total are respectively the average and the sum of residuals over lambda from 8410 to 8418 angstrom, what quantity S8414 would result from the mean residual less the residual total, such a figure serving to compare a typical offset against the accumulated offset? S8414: -1.4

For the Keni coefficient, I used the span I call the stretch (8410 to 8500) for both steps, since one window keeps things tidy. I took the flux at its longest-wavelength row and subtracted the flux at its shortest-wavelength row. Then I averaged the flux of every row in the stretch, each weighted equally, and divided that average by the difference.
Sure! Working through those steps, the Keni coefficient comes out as -14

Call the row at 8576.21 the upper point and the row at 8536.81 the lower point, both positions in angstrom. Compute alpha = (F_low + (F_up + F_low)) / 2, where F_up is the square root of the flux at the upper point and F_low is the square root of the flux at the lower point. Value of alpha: 8.91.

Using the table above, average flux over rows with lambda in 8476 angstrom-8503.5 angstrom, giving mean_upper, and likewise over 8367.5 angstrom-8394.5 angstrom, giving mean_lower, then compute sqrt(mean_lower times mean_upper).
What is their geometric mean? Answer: 36.3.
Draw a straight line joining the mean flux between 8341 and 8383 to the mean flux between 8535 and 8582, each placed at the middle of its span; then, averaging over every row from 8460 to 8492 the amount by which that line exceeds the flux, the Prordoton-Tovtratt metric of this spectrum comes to -1.4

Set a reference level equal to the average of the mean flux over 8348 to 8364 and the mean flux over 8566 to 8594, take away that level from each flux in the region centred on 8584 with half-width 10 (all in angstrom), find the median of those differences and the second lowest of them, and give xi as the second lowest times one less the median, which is -2.0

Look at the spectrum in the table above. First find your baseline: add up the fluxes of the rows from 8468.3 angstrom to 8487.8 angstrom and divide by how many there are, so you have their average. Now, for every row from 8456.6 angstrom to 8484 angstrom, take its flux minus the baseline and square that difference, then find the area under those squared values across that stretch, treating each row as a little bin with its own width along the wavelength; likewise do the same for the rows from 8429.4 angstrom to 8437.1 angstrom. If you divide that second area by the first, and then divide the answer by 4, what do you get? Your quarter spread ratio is 0.05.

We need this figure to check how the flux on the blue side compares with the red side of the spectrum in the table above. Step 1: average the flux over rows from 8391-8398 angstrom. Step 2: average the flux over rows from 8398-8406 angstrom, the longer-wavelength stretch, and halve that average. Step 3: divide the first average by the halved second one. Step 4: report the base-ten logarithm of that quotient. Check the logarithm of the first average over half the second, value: 0.294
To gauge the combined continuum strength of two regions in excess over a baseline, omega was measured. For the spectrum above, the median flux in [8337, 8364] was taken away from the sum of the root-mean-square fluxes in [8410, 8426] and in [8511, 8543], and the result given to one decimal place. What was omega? 34.2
